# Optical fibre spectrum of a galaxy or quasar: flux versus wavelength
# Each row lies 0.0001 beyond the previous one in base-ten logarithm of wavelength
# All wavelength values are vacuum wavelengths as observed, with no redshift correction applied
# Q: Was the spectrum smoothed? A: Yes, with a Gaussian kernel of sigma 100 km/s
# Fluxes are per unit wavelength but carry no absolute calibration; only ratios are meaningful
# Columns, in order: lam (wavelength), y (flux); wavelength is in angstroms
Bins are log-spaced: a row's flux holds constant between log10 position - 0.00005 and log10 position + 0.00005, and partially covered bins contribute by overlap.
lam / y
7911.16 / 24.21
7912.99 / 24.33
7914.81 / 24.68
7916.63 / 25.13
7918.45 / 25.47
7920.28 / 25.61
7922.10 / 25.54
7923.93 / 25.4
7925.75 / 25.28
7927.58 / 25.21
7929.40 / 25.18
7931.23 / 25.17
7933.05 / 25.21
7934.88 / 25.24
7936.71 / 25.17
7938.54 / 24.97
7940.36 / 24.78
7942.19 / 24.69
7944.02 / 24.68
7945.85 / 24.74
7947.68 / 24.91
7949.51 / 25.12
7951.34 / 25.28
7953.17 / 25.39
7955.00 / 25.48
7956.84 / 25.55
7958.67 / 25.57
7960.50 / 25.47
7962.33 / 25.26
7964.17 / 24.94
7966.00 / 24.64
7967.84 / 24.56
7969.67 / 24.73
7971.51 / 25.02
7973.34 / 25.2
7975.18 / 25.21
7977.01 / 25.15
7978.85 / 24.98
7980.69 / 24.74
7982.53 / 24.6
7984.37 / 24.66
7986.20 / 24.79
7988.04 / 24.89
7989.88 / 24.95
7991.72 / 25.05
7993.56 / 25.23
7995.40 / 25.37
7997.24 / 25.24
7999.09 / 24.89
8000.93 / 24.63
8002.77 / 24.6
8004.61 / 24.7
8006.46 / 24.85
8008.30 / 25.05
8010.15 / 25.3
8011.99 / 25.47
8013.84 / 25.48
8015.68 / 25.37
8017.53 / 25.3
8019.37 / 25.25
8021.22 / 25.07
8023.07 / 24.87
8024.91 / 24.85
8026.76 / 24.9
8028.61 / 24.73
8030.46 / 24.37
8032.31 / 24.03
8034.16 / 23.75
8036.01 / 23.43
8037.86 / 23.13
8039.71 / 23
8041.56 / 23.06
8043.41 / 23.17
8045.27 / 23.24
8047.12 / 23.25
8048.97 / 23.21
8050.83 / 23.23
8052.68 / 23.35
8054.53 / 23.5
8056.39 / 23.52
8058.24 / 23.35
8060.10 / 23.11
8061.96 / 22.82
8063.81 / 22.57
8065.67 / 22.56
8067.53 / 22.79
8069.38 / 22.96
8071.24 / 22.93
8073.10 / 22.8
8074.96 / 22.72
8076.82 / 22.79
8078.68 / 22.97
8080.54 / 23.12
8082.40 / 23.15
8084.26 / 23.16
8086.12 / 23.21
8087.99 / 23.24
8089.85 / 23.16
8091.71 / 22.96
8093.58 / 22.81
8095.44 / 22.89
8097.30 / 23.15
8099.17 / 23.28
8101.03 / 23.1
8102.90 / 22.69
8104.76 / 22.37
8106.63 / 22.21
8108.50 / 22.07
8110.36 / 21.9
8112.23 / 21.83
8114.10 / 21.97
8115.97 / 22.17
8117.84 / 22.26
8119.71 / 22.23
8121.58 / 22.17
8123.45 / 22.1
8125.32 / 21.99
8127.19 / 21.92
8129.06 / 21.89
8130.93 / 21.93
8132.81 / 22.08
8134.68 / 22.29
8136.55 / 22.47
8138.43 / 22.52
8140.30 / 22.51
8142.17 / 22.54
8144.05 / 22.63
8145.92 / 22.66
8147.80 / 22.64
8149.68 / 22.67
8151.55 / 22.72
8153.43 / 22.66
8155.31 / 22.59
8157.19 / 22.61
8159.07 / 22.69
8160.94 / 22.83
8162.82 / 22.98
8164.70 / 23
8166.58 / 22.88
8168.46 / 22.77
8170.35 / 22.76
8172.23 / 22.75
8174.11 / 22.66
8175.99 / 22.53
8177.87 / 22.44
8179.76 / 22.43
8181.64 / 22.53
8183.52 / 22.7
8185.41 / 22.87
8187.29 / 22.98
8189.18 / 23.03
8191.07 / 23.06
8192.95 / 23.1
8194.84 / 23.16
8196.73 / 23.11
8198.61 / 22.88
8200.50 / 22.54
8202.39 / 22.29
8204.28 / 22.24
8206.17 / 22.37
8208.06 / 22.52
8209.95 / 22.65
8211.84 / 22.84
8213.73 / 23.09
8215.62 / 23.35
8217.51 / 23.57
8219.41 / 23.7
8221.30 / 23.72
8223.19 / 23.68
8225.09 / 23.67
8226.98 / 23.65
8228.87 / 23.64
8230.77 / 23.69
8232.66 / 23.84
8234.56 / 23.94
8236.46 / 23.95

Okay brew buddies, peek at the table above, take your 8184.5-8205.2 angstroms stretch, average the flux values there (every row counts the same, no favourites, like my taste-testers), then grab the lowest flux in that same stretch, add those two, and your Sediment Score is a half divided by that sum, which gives 0.0111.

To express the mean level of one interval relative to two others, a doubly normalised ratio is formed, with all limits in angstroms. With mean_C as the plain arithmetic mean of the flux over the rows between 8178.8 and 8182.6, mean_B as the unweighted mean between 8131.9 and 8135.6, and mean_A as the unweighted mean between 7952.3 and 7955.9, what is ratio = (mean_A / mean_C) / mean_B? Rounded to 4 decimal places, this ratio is 0.0510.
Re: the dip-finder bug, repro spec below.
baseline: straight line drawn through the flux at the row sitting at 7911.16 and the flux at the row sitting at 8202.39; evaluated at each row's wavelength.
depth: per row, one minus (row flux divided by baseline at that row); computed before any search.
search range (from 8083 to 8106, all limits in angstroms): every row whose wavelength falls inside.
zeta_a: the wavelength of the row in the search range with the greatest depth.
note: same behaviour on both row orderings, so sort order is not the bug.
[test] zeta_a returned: 8104.76 angstroms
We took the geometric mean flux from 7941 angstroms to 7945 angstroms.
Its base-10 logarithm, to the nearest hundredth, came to 1.39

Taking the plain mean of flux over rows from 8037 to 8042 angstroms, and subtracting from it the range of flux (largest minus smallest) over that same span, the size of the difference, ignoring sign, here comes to 22.9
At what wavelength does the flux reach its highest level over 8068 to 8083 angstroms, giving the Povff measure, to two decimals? 8082.40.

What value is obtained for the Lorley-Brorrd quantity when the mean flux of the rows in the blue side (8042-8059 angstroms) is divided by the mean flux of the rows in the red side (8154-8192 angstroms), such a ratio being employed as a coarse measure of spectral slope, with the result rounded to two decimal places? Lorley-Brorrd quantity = 1.02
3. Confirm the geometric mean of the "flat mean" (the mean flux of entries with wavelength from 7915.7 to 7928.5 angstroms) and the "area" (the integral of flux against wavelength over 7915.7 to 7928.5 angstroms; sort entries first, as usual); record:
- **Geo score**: 91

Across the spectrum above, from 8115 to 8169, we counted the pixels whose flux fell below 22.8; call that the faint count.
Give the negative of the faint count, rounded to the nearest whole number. -25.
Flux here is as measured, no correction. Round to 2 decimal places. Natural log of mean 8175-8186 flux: 3.12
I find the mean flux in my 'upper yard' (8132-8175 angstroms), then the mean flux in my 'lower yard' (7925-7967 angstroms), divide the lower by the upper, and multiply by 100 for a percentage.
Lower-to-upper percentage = 111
